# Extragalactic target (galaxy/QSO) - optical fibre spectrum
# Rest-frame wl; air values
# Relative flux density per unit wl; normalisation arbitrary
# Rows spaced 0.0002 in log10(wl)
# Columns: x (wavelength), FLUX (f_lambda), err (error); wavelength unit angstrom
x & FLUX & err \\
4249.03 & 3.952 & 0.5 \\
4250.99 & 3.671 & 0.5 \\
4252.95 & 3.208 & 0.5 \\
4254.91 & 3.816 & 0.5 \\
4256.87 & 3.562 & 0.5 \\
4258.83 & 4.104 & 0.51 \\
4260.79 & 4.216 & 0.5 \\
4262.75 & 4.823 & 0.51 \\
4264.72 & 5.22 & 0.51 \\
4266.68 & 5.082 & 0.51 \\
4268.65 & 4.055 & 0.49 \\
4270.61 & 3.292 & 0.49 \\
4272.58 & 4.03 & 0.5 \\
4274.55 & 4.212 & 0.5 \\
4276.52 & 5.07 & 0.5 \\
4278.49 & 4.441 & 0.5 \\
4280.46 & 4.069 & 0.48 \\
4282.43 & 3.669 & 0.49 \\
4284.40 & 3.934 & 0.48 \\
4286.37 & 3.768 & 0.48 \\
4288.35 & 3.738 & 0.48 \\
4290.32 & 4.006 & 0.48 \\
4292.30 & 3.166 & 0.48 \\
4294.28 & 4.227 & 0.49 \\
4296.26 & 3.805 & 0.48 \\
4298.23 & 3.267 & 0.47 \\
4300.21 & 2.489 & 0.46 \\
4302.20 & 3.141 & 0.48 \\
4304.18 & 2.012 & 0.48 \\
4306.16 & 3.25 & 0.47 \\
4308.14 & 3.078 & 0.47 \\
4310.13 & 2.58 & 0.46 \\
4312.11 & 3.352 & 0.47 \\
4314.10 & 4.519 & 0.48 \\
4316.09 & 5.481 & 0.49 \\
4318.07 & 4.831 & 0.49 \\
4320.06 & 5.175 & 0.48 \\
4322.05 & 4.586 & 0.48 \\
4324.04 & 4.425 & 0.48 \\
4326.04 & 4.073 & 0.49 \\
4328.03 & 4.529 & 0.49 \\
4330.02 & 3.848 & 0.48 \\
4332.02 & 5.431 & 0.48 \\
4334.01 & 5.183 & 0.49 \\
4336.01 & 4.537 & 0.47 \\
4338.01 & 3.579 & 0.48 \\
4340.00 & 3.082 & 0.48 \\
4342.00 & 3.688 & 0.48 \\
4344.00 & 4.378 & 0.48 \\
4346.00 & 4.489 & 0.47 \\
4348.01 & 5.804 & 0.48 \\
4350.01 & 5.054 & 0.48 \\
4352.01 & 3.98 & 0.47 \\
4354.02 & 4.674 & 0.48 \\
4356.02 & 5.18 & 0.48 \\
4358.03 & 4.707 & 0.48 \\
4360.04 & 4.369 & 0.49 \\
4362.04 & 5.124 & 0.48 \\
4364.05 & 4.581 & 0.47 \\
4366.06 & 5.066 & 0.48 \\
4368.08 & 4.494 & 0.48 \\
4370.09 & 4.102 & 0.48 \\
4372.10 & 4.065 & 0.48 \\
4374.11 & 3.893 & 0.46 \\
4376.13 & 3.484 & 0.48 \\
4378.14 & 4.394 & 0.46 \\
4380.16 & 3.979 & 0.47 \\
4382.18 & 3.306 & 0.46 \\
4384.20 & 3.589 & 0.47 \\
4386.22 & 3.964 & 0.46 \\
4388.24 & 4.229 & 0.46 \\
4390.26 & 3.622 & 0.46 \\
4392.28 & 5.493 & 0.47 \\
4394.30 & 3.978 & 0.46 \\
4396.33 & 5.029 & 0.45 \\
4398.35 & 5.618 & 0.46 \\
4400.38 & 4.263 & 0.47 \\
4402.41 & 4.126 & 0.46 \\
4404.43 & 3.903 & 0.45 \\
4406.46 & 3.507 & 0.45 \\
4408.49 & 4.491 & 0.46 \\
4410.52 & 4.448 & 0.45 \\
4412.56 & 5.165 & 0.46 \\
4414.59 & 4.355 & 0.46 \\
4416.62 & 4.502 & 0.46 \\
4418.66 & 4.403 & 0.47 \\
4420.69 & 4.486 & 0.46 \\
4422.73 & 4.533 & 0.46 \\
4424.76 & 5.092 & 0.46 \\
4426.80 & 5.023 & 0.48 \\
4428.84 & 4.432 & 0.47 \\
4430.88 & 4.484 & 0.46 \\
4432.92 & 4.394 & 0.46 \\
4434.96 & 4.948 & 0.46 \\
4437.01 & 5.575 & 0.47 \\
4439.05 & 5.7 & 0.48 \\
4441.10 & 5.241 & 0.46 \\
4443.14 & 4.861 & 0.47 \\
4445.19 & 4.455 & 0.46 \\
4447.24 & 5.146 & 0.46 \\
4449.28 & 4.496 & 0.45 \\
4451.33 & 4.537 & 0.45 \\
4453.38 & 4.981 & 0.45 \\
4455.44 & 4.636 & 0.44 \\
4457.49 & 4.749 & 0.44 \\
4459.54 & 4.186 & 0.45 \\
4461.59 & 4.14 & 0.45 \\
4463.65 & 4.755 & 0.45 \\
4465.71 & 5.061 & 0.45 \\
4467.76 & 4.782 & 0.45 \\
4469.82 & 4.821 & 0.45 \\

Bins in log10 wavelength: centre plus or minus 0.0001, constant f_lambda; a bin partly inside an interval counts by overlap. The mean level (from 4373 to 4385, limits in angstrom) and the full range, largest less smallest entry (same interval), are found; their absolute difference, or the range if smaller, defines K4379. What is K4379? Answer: 1.1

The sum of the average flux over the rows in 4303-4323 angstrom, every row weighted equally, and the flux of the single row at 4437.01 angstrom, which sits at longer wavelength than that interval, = 9.5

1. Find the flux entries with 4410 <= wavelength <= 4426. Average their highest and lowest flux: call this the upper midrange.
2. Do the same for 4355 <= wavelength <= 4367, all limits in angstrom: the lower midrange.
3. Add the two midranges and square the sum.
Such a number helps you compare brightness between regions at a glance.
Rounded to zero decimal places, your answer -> 91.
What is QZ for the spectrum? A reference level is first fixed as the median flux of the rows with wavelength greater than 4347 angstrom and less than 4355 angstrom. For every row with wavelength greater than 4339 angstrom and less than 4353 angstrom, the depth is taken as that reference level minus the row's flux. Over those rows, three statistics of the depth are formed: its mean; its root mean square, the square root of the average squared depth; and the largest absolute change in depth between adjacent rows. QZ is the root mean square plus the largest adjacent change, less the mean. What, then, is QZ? 1.78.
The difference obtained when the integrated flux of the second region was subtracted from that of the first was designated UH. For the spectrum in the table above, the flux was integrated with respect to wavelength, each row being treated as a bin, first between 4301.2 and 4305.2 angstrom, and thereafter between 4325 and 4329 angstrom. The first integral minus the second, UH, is -6.9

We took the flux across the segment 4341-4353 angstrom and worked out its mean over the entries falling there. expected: 4.57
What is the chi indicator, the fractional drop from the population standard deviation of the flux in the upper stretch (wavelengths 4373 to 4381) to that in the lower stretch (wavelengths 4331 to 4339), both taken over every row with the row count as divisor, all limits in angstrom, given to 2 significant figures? -1.2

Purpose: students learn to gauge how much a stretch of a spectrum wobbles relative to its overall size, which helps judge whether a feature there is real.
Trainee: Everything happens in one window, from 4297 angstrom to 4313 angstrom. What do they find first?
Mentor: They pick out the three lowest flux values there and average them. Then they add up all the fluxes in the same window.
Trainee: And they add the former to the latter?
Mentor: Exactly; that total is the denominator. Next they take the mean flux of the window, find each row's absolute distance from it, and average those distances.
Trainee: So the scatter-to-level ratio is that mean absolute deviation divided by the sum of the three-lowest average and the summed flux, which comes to 0.016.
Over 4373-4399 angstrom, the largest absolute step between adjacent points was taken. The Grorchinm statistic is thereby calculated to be 1.9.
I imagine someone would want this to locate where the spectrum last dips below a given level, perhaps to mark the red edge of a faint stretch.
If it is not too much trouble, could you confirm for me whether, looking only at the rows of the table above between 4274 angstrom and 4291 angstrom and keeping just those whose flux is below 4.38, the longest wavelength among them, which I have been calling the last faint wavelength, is 4290.32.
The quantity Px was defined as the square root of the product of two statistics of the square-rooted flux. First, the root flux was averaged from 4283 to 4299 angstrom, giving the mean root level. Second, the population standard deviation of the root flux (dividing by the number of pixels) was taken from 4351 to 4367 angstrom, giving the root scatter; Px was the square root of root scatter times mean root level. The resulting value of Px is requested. 0.42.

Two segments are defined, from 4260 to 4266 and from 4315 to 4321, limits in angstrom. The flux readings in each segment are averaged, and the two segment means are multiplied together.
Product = 25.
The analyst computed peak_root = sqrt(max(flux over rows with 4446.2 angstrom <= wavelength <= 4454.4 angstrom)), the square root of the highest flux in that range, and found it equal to 2.27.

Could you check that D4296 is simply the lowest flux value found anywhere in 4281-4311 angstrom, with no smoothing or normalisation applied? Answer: 2.012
